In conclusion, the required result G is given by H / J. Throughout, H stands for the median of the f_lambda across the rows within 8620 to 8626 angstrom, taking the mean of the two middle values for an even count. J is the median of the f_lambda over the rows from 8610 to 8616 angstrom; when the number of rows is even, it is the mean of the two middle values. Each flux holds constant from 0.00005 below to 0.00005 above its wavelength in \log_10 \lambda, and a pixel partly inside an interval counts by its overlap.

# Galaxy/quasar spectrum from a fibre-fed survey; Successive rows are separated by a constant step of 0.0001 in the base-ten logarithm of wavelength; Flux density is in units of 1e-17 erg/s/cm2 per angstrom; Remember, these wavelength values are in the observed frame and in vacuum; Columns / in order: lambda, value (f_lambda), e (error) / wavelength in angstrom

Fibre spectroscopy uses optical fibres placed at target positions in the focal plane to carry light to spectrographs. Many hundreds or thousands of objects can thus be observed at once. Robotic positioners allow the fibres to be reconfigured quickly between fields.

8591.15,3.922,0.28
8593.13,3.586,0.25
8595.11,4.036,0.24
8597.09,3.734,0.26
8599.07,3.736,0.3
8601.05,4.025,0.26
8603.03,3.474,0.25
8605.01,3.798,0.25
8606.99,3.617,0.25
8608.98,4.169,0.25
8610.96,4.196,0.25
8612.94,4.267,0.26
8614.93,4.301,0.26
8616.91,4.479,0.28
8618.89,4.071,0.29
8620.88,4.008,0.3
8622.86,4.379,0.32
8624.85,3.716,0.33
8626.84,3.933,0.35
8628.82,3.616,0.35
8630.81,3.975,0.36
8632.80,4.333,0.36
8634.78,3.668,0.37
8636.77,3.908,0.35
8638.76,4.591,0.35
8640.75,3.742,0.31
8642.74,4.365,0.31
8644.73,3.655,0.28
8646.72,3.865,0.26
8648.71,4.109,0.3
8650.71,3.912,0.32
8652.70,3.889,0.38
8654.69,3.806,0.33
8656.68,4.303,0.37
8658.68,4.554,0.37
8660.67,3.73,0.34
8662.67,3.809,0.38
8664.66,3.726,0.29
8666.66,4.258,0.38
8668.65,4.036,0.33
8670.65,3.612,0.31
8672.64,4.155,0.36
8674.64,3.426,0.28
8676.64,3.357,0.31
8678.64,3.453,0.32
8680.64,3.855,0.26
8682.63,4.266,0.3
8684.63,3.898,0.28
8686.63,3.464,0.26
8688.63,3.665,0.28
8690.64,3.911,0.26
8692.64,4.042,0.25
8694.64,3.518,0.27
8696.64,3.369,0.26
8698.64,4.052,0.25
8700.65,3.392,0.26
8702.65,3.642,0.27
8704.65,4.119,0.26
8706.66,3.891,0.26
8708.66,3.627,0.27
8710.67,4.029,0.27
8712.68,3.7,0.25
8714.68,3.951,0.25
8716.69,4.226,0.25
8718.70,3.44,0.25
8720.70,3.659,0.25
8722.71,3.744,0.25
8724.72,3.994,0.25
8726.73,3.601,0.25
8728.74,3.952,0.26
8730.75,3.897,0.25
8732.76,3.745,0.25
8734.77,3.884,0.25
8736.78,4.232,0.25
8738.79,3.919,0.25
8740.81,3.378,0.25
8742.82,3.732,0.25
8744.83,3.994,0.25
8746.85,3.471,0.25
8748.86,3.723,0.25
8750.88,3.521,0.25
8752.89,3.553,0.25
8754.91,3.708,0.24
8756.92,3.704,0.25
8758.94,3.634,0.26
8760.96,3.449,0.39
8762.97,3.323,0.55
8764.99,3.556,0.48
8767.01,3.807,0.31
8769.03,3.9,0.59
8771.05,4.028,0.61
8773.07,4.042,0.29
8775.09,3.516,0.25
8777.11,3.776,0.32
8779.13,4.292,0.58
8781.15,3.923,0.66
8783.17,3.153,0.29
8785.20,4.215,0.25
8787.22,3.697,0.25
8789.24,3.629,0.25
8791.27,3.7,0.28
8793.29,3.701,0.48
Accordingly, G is 0.94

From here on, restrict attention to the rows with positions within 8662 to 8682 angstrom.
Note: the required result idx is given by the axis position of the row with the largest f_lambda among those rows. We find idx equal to 8666.66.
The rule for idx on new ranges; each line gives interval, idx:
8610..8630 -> 8616.91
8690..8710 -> 8704.65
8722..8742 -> 8736.78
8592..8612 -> 8610.96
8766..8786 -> 8779.13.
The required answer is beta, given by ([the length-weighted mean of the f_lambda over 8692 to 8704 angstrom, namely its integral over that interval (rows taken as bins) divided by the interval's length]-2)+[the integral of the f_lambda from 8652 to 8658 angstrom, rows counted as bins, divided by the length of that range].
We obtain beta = 5.71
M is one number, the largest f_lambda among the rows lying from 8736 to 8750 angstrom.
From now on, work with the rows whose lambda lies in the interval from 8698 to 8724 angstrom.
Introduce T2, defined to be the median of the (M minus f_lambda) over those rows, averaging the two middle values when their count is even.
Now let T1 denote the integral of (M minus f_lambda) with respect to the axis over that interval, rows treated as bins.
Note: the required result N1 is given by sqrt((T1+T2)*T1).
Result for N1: 11.4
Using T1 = 11.1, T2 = 0.49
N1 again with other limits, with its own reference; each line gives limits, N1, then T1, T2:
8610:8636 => 4.3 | 4.2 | 0.16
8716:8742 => 11.0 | 10.8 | 0.35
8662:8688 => 11.7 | 11.5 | 0.42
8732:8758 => 13.2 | 12.9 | 0.51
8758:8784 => 13.4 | 13.1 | 0.46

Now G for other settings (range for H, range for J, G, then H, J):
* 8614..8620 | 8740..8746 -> 1.15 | 4.3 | 3.73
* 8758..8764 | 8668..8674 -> 0.85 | 3.4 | 4.04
